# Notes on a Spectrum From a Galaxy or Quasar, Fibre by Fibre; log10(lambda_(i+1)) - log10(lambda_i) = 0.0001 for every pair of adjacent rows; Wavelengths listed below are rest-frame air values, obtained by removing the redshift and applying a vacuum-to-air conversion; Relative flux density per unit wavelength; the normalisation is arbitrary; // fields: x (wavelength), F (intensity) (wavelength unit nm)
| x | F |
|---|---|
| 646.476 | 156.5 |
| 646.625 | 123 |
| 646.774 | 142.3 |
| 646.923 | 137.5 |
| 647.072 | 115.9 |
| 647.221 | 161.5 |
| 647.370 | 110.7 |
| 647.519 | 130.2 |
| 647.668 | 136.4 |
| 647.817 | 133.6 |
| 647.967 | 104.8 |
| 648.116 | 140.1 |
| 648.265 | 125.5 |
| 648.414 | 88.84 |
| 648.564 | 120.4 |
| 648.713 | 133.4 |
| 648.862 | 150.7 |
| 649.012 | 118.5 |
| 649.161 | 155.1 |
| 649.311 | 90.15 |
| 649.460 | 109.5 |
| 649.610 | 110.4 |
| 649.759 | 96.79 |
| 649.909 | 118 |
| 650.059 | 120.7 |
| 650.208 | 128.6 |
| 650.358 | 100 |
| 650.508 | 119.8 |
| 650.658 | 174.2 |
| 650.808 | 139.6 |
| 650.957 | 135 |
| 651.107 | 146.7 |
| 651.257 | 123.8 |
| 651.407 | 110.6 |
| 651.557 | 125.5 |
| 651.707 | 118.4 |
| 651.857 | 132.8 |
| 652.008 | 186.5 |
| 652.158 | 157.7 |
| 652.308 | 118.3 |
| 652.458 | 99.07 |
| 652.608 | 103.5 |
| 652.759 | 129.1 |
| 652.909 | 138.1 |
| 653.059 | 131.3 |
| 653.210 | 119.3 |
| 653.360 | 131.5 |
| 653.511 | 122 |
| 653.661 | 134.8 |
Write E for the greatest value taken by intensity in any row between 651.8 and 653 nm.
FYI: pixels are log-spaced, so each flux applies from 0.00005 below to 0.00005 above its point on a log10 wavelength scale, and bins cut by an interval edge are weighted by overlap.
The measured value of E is 186.5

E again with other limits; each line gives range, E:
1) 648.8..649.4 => 155.1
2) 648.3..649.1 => 150.7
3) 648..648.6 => 140.1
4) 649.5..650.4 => 128.6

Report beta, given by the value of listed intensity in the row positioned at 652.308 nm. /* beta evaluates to 118.3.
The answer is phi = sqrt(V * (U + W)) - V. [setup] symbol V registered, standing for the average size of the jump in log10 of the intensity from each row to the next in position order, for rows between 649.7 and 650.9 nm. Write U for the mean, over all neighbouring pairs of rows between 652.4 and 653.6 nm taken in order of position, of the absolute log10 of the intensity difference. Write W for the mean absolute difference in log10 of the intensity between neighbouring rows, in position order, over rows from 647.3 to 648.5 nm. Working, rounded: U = 0.040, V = 0.081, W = 0.076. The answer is 0.016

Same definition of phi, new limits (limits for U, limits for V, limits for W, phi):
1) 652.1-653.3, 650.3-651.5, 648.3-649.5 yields 0.038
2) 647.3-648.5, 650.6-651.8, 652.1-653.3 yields 0.032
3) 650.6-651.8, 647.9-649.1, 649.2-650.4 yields 0.005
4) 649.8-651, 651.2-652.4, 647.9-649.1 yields 0.036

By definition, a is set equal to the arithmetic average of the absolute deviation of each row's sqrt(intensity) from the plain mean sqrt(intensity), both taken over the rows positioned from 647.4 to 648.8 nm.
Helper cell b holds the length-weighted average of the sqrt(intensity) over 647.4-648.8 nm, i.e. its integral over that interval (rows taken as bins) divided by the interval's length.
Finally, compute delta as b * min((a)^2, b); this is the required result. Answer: 3.9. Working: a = 0.59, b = 11.1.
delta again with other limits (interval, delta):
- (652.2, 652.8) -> 3.0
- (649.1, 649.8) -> 6.1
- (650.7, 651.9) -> 2.0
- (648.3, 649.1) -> 5.6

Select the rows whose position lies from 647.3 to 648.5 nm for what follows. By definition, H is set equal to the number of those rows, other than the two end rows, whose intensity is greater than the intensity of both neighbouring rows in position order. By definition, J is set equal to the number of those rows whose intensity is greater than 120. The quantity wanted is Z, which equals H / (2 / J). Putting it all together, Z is 5.0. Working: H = 2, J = 5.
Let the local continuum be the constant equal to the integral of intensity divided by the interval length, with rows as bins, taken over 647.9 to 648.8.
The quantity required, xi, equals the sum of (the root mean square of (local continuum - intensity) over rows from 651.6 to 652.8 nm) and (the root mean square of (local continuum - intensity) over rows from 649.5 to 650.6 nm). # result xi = 42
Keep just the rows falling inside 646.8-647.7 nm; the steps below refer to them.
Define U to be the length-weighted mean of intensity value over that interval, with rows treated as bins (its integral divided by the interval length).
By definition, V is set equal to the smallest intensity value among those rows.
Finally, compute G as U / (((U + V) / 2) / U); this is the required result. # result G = 144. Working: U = 132.4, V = 110.7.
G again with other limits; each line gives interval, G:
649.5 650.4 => 121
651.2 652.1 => 146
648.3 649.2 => 149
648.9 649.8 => 130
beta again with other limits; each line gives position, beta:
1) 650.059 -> 120.7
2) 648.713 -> 133.4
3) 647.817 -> 133.6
